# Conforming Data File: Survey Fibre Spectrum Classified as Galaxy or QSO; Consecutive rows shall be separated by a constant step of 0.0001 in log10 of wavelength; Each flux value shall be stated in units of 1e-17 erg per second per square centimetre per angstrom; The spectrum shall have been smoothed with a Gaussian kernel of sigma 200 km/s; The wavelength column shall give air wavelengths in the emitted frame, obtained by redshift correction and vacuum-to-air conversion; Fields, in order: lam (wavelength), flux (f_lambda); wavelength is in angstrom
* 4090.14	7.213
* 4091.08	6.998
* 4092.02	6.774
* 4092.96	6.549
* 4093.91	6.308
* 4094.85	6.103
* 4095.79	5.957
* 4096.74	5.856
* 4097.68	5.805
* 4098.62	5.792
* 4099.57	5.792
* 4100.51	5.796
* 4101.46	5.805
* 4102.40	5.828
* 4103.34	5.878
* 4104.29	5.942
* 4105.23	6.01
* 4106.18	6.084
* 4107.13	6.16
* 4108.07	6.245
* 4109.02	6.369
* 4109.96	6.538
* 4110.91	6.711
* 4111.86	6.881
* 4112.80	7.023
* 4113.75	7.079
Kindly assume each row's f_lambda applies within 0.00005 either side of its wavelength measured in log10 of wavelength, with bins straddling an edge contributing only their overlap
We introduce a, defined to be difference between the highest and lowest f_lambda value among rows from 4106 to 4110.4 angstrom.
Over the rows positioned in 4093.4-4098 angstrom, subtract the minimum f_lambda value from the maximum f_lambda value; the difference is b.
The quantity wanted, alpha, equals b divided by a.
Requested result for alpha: 1.1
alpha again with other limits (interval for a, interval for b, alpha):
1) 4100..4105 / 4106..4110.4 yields 3.1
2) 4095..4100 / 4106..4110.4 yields 2.8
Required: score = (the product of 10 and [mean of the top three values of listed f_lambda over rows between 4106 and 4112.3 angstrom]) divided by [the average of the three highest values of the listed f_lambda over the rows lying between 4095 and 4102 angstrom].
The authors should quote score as 11.4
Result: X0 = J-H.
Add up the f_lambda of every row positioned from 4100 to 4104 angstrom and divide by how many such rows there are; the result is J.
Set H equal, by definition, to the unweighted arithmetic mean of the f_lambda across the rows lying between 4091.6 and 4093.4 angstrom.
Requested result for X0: -0.83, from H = 6.66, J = 5.83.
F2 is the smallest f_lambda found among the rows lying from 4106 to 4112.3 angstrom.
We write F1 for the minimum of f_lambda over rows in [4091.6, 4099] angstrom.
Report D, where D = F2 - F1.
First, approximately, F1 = 5.792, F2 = 6.084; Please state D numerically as 0.3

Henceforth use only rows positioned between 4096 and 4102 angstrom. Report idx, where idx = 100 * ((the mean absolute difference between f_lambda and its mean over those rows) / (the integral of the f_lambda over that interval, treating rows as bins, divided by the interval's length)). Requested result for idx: 0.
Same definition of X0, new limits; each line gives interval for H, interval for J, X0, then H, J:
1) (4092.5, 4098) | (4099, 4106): -0.23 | 6.10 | 5.86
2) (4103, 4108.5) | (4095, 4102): -0.22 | 6.05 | 5.83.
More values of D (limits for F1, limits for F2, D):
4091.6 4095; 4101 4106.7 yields -0.3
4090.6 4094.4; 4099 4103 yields -0.5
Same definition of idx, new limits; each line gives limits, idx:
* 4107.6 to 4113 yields 4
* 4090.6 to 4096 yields 5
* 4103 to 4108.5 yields 2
